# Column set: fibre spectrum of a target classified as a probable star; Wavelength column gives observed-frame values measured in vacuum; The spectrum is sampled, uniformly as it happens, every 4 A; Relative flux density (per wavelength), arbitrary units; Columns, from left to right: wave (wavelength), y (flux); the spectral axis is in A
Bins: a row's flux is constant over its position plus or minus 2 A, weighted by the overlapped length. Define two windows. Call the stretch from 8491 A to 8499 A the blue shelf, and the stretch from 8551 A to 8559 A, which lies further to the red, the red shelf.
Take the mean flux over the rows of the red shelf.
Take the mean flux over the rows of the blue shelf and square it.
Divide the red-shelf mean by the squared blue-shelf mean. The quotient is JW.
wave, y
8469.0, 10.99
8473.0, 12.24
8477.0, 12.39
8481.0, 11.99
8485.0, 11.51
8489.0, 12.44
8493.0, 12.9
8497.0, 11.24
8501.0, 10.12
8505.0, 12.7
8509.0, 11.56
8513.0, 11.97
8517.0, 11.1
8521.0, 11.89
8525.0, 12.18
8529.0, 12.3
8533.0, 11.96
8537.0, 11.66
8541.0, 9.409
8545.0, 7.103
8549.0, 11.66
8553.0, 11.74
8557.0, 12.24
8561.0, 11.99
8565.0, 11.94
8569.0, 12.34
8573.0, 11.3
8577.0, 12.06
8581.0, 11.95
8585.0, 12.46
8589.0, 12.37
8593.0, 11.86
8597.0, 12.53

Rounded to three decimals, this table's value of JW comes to 0.082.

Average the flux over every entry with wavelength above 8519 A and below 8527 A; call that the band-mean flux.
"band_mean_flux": 12.0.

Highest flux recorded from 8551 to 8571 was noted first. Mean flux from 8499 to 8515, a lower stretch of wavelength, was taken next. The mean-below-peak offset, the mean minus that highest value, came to -0.75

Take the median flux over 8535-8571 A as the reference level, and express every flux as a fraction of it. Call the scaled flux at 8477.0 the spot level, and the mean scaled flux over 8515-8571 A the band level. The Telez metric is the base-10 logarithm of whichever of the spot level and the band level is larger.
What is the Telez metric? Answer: 0.023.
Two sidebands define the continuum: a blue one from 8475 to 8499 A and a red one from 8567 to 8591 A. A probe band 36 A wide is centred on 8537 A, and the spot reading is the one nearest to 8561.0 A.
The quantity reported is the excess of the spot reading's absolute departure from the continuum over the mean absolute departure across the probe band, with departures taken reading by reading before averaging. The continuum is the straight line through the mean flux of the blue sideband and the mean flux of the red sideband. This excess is -0.96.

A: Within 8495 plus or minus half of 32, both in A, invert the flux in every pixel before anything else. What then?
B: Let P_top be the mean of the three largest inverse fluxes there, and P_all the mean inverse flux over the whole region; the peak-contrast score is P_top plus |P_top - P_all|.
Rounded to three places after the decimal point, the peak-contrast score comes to 0.098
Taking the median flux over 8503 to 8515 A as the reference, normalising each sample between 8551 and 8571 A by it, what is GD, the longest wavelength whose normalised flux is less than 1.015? 8565.0 A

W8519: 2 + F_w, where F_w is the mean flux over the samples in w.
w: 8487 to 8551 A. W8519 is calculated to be 13.4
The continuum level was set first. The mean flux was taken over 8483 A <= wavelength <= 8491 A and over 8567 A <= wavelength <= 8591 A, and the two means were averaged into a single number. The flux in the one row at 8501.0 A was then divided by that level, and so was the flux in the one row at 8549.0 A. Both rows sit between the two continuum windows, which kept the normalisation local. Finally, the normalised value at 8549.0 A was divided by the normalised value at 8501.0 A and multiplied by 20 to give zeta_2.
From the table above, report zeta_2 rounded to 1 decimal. 23.0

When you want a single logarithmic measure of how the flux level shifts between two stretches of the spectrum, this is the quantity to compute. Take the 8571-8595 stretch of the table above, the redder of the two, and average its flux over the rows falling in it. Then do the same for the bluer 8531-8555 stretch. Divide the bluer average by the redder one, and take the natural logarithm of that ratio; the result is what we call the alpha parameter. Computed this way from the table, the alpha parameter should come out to -0.13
